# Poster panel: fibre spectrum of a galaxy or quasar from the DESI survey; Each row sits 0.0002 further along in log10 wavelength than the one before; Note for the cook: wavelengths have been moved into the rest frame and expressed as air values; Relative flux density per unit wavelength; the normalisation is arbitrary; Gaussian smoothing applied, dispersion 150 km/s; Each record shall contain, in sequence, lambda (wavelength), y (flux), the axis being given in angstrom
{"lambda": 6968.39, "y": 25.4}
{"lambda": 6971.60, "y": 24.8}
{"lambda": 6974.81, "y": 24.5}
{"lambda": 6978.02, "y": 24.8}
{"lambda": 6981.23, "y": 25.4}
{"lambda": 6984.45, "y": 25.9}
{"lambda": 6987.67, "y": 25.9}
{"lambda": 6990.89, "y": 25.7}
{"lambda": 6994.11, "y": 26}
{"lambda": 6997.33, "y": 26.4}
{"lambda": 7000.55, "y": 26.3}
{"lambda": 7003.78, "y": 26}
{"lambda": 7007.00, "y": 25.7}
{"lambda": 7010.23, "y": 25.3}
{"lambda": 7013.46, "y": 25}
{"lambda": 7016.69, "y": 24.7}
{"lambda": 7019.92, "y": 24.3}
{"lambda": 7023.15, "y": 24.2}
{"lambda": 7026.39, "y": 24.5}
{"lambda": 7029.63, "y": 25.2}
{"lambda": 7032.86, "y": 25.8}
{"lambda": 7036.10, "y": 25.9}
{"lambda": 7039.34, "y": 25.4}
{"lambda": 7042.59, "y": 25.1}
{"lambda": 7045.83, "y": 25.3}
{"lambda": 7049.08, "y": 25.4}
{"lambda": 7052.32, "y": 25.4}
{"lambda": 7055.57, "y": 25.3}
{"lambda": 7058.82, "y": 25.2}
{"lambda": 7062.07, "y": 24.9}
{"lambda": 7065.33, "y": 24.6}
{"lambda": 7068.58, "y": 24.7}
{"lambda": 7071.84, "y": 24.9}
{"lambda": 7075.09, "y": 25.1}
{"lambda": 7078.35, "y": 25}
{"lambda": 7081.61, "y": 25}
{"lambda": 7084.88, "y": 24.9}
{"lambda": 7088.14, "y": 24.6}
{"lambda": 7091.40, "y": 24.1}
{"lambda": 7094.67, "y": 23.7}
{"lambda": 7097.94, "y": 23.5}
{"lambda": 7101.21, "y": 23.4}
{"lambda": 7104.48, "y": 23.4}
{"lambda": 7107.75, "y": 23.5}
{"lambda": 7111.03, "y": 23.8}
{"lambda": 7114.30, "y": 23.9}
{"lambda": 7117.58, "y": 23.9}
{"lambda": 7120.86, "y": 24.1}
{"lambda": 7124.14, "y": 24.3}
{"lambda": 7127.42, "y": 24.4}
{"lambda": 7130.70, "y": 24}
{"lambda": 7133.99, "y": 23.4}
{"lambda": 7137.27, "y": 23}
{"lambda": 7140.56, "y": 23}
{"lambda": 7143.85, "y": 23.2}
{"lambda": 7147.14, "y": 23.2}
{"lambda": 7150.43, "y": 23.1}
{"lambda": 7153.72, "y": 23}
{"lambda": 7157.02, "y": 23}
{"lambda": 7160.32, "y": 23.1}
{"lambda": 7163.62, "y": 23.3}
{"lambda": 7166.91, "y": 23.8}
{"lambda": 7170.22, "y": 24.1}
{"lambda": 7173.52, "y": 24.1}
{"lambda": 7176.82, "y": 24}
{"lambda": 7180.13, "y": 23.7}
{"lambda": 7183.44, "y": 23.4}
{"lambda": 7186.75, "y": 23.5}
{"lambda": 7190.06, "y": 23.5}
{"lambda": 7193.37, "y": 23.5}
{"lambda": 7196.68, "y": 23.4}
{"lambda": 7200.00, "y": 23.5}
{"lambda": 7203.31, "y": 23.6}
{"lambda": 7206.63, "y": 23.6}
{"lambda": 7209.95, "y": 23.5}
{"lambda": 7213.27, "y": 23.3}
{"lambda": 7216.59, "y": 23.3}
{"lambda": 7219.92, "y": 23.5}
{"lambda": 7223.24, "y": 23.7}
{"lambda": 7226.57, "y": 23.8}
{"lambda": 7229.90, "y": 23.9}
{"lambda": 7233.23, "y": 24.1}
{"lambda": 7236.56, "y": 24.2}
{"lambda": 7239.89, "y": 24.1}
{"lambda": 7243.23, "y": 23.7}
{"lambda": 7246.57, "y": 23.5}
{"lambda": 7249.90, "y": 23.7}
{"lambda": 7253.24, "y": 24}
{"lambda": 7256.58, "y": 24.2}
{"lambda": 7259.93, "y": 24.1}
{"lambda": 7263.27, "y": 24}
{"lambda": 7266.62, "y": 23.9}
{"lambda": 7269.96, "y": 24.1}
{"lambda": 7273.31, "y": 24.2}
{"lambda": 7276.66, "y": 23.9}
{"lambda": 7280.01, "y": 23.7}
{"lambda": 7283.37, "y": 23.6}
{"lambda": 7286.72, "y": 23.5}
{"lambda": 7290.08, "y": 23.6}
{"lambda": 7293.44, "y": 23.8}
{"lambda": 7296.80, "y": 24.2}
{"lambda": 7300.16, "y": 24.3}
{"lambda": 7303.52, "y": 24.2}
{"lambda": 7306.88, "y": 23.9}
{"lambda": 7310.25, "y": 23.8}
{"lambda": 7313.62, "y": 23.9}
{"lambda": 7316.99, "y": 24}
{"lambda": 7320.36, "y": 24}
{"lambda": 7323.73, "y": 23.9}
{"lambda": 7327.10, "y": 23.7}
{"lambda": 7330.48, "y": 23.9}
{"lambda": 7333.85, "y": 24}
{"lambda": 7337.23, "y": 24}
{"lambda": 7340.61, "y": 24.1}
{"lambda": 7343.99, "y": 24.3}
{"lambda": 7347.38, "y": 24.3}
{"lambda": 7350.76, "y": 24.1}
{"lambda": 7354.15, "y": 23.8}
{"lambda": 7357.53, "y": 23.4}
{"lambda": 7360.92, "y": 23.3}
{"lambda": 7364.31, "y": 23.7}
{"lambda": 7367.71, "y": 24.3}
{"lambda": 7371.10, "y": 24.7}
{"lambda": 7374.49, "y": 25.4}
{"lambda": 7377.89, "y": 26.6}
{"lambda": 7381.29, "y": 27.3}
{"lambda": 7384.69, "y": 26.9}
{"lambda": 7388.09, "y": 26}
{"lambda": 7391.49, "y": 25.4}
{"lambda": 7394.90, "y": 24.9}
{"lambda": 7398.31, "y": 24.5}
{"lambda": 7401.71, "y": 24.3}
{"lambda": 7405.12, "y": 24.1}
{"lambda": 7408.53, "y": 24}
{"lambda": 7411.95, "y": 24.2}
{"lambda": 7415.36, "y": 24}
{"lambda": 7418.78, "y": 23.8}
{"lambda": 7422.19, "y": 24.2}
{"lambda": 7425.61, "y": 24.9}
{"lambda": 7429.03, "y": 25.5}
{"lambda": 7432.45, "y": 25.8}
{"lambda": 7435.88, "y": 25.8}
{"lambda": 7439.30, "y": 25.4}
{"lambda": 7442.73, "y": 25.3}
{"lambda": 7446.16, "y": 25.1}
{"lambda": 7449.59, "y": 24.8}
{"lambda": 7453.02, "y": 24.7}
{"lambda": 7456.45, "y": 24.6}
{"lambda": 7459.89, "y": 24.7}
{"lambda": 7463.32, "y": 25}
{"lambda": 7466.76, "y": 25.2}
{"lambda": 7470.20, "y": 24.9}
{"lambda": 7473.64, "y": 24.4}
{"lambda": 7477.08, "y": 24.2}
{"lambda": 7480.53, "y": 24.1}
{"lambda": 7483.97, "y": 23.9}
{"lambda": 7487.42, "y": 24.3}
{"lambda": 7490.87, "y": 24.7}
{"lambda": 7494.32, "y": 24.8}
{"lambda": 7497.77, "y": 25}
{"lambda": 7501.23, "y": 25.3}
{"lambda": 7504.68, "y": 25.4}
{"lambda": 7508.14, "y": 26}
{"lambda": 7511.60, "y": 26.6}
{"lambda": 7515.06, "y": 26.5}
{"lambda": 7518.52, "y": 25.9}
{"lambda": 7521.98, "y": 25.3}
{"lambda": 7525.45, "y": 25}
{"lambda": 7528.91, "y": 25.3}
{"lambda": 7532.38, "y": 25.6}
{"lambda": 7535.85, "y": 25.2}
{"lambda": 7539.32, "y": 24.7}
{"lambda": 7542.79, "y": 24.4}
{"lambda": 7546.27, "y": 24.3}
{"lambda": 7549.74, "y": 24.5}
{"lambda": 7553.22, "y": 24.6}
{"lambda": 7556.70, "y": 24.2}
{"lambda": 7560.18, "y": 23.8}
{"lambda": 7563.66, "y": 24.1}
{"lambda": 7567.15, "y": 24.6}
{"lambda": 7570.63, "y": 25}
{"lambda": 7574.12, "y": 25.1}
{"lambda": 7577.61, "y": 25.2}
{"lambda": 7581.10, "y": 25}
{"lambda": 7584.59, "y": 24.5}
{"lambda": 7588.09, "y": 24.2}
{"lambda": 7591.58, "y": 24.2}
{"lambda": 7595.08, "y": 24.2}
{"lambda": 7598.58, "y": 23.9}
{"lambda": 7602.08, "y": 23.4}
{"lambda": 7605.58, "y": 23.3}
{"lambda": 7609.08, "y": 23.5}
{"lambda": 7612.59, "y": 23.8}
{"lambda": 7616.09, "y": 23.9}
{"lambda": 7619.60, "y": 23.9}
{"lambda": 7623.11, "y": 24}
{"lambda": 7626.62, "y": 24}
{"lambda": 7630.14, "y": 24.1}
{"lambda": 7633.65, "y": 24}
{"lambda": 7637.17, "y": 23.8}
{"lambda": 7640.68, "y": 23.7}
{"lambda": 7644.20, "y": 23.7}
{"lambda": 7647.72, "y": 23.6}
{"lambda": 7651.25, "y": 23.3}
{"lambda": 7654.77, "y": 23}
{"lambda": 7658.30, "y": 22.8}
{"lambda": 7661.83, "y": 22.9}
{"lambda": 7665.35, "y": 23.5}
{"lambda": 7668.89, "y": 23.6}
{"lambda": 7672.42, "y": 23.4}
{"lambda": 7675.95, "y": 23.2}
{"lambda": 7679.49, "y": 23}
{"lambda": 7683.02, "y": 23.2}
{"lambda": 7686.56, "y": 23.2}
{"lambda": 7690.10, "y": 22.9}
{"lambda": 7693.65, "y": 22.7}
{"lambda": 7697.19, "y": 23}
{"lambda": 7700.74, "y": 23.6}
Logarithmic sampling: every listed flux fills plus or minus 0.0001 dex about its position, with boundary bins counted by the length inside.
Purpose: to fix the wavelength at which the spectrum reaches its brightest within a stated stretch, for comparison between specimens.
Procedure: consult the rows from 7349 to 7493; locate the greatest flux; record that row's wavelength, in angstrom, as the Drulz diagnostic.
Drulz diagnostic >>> 7381.29 angstrom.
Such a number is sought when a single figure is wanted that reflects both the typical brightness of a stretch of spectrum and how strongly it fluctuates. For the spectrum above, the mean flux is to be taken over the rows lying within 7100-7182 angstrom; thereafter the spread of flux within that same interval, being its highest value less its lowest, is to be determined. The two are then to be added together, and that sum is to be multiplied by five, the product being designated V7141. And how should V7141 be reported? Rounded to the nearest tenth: 124.9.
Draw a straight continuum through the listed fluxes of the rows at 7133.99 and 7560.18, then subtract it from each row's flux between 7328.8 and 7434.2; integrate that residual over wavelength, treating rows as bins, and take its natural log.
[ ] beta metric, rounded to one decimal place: 4.7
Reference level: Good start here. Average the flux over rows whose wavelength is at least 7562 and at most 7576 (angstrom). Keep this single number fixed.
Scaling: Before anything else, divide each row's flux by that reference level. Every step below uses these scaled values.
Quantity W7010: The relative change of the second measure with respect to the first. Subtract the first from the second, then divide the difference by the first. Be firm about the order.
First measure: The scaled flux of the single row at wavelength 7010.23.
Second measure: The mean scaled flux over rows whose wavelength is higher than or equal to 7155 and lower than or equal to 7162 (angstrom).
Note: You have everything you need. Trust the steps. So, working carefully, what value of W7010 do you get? -0.09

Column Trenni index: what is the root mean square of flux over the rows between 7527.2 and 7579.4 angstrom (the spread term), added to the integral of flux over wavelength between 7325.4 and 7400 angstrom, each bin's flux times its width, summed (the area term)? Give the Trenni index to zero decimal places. 1865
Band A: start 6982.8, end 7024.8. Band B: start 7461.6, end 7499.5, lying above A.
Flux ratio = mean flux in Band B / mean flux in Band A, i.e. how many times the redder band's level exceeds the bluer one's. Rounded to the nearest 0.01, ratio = 0.96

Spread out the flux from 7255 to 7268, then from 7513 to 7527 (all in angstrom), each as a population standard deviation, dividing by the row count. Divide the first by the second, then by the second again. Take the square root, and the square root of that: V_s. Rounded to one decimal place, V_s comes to 0.8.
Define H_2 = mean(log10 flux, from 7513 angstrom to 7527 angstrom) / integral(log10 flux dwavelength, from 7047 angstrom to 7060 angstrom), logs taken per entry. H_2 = 0.077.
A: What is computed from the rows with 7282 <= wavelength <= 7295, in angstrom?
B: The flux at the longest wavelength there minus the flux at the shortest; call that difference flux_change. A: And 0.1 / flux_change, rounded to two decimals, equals 0.50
